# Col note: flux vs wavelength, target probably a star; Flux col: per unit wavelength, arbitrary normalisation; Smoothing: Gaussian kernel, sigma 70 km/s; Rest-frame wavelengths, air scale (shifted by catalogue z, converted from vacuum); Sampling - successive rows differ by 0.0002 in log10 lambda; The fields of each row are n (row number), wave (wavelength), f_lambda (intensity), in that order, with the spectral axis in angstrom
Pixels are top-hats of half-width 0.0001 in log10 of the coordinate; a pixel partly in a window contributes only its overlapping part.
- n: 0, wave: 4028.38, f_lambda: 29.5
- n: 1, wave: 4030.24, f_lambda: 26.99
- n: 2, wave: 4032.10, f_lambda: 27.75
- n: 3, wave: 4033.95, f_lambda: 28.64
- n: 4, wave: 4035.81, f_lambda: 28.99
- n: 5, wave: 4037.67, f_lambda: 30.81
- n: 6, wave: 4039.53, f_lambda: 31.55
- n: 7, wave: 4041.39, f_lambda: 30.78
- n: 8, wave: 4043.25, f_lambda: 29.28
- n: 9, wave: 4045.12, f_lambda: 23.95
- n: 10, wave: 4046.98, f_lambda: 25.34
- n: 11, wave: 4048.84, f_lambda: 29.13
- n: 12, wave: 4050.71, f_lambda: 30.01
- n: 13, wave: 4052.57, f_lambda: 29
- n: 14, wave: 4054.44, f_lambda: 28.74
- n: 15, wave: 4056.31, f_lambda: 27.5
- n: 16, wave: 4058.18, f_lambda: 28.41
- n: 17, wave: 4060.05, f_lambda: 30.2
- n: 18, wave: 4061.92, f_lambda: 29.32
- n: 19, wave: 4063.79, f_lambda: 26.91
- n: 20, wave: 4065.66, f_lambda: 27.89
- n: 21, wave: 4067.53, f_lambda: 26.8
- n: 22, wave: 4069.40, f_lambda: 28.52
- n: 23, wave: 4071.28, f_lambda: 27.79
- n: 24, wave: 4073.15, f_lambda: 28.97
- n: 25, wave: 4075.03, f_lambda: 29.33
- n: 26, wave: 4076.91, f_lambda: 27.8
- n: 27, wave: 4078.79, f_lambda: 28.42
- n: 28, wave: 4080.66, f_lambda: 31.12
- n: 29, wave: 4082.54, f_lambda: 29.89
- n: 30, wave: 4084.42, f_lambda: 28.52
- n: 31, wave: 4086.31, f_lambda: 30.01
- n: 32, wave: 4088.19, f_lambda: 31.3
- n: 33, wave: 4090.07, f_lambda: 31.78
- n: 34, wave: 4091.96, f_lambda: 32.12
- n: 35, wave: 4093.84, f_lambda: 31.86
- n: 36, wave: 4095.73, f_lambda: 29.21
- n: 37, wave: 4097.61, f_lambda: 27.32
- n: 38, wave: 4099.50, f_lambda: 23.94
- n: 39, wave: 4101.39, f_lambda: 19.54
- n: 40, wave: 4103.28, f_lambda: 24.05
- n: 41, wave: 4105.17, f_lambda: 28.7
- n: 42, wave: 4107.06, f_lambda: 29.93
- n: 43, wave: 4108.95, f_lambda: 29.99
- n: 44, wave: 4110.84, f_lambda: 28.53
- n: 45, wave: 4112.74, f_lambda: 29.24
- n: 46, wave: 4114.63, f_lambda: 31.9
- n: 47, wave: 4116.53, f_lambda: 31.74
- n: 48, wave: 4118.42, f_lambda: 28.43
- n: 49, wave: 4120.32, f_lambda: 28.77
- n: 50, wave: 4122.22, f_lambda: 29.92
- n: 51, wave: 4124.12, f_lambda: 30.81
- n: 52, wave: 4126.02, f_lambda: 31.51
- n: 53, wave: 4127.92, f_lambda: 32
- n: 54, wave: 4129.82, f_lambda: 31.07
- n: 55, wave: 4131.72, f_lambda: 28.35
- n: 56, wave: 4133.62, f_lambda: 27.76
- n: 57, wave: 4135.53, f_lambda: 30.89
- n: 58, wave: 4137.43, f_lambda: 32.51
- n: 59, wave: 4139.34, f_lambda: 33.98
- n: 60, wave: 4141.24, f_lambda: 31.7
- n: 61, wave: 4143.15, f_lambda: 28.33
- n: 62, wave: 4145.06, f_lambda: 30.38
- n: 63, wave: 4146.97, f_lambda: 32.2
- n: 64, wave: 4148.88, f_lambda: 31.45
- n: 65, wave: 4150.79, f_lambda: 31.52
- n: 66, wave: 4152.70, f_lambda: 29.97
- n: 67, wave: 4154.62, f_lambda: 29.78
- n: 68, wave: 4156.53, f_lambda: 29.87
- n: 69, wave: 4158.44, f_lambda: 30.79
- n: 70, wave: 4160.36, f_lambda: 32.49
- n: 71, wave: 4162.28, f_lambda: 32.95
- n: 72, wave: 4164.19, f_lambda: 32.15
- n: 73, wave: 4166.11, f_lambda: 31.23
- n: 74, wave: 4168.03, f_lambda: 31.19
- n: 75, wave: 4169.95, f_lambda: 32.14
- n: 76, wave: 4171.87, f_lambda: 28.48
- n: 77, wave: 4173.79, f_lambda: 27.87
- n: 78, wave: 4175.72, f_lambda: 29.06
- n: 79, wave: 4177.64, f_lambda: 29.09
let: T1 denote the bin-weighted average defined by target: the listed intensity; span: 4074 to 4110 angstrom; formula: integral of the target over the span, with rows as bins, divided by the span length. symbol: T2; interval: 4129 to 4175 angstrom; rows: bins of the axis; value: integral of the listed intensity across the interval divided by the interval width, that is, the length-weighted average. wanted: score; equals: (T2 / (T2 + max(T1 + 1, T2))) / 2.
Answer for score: 0.250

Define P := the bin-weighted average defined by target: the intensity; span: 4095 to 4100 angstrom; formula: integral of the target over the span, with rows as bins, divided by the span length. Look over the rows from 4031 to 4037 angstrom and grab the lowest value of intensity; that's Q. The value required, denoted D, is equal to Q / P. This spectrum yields 1.03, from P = 27.0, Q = 27.75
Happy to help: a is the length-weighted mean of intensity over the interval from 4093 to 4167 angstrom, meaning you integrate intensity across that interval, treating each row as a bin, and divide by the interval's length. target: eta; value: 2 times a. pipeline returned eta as 59.8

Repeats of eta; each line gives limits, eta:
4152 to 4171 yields 62.5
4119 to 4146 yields 61.1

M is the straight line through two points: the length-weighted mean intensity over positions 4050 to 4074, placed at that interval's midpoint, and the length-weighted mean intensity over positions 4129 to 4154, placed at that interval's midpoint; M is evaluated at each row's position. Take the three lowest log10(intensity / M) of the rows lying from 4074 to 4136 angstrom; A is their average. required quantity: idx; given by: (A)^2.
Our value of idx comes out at 0.0146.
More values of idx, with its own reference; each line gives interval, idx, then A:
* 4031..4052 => 0.0013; -0.04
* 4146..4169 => 0.0003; -0.02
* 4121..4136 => 0.0007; -0.03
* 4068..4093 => 0.0002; -0.01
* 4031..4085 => 0.0022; -0.05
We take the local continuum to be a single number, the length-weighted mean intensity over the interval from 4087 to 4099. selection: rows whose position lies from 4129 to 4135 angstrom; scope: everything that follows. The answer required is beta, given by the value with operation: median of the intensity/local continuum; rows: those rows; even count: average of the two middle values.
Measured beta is 0.93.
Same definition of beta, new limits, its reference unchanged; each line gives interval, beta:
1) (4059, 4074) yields 0.93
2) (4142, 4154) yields 1.02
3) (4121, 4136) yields 1.02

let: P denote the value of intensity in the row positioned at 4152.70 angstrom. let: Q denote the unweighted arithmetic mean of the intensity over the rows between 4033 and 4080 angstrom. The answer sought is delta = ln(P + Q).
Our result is 4.07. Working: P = 29.97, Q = 28.6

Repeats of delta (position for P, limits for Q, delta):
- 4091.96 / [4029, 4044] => 4.12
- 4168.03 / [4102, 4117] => 4.10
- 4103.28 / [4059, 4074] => 3.96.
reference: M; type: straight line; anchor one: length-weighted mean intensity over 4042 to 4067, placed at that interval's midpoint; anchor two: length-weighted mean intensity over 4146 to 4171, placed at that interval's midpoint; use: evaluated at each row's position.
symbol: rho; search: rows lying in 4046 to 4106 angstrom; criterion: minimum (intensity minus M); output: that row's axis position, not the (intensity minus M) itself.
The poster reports 4101.39 angstrom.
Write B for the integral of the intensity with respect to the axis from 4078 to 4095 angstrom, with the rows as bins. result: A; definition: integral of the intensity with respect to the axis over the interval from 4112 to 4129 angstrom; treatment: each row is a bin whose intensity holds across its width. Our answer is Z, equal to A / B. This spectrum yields 1.00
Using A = 519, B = 520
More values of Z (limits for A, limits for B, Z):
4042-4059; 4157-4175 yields 0.85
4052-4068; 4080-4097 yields 0.87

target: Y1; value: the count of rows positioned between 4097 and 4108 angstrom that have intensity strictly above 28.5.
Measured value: 2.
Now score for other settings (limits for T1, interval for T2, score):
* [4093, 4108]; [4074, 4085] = 0.250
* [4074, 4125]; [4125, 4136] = 0.250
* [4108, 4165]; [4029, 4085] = 0.237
